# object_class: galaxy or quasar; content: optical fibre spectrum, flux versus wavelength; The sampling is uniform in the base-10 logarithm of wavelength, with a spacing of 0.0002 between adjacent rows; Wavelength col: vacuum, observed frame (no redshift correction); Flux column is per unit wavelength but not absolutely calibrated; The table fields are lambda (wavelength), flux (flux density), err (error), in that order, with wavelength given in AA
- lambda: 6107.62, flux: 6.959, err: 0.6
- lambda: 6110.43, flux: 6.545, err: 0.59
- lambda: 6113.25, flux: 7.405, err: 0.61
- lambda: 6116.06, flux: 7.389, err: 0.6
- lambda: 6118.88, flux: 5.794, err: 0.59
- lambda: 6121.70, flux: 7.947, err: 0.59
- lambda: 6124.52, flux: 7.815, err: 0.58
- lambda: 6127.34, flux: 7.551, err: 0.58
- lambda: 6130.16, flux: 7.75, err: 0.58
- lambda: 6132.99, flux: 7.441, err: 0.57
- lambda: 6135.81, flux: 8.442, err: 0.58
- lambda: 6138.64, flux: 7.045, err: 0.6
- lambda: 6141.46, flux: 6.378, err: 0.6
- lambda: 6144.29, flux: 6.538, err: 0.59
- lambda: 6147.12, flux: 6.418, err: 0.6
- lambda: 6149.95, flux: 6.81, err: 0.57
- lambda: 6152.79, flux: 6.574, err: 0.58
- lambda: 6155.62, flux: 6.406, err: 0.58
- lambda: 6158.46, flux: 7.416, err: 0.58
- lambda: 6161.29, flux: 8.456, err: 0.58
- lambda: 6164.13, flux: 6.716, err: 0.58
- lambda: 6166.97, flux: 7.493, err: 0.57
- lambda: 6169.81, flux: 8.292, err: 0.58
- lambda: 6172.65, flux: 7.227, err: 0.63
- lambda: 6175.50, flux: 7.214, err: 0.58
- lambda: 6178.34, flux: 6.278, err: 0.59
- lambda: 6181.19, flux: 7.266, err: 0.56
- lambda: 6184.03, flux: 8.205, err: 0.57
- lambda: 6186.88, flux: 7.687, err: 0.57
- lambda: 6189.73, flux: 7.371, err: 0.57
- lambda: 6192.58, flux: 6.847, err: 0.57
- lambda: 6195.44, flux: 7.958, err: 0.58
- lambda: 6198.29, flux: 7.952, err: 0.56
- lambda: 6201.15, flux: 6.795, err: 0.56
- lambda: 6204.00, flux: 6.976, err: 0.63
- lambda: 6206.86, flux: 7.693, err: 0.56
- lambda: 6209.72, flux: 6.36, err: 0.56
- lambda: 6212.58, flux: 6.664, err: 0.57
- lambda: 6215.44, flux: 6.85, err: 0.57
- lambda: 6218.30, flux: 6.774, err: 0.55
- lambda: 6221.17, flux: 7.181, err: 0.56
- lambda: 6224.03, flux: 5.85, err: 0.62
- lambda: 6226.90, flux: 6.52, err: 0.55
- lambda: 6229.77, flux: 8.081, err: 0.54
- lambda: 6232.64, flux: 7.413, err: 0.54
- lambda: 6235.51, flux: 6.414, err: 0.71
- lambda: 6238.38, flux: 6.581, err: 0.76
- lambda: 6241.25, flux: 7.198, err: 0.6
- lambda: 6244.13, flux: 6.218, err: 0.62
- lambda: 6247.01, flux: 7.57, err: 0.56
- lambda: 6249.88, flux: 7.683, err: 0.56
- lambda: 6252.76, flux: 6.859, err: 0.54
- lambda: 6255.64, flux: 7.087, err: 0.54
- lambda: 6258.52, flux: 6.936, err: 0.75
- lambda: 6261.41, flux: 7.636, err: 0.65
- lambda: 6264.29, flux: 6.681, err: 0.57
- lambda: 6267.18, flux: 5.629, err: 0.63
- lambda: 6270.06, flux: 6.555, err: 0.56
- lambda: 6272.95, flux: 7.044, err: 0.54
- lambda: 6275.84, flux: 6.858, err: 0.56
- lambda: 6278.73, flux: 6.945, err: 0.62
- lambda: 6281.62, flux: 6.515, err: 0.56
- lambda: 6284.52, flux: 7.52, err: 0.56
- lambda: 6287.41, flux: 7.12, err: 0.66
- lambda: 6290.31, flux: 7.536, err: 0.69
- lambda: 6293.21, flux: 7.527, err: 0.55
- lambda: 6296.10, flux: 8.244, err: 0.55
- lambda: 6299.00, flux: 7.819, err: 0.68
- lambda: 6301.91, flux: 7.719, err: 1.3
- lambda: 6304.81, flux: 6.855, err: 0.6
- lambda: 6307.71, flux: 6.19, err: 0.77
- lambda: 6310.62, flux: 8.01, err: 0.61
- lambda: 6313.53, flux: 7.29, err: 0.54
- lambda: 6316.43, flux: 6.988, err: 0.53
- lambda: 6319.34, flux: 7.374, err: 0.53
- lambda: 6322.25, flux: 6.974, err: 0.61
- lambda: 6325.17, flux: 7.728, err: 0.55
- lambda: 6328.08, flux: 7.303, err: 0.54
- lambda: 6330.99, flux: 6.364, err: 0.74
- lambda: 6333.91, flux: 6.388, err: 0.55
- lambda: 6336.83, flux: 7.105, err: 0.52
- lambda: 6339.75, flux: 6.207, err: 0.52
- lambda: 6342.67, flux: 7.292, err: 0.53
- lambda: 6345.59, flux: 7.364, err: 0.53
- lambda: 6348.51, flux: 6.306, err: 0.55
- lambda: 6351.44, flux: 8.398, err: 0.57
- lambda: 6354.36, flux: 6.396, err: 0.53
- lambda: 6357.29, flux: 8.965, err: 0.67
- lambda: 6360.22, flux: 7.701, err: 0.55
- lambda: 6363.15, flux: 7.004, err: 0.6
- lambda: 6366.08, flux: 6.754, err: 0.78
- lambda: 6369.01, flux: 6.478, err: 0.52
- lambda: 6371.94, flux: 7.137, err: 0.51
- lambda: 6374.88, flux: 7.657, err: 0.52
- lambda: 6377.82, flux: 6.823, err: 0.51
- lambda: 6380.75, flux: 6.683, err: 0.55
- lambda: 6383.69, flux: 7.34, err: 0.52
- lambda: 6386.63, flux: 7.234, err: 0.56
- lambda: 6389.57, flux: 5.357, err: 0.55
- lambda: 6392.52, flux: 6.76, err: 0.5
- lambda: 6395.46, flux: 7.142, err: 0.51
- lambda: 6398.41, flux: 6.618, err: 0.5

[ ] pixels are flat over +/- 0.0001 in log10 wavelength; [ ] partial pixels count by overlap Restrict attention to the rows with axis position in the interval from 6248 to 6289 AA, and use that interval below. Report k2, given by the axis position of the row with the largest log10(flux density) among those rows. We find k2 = 6249.88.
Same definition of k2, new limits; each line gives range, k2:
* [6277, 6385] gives 6357.29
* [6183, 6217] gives 6184.03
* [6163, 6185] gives 6169.81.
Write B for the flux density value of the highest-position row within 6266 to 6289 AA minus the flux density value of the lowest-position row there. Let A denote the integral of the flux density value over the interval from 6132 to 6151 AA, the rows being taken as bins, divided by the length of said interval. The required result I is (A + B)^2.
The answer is 72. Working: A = 7.0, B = 1.49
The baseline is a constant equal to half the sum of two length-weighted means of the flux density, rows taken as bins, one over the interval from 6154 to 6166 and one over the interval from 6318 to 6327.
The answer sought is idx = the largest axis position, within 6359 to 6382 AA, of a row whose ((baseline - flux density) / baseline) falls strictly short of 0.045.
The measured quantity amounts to 6374.88 AA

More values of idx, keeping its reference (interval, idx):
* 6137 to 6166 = 6161.29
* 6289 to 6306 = 6301.91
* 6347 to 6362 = 6360.22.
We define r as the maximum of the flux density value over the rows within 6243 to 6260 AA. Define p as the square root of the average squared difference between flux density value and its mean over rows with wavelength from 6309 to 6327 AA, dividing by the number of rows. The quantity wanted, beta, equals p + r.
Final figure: 8.1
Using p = 0.37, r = 7.683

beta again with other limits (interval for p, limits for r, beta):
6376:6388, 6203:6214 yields 8.0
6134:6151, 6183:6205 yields 8.9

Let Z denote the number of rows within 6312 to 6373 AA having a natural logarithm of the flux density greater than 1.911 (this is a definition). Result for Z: 14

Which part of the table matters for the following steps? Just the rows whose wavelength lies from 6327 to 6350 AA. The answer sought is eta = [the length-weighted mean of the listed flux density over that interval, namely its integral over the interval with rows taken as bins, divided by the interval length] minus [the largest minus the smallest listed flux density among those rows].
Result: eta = 5.6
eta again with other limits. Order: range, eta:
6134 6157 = 4.8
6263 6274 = 5.0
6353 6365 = 4.9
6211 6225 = 5.4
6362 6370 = 6.2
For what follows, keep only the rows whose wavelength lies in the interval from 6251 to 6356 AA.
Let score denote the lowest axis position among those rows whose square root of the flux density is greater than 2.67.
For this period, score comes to 6261.41 AA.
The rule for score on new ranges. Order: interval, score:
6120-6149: 6121.70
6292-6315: 6293.21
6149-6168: 6158.46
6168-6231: 6169.81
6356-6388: 6357.29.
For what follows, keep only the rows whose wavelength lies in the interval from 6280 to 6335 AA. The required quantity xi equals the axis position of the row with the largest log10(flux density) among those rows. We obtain 6296.10 AA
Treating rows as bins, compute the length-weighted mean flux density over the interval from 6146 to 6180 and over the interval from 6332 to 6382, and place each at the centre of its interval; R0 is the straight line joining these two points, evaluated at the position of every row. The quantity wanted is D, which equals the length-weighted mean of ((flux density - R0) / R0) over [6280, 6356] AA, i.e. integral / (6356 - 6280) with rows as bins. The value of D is 0.01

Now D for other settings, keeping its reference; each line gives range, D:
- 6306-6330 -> 0.02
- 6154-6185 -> 0.03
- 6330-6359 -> 0.00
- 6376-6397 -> -0.04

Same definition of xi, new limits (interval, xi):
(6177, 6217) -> 6184.03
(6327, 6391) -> 6357.29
